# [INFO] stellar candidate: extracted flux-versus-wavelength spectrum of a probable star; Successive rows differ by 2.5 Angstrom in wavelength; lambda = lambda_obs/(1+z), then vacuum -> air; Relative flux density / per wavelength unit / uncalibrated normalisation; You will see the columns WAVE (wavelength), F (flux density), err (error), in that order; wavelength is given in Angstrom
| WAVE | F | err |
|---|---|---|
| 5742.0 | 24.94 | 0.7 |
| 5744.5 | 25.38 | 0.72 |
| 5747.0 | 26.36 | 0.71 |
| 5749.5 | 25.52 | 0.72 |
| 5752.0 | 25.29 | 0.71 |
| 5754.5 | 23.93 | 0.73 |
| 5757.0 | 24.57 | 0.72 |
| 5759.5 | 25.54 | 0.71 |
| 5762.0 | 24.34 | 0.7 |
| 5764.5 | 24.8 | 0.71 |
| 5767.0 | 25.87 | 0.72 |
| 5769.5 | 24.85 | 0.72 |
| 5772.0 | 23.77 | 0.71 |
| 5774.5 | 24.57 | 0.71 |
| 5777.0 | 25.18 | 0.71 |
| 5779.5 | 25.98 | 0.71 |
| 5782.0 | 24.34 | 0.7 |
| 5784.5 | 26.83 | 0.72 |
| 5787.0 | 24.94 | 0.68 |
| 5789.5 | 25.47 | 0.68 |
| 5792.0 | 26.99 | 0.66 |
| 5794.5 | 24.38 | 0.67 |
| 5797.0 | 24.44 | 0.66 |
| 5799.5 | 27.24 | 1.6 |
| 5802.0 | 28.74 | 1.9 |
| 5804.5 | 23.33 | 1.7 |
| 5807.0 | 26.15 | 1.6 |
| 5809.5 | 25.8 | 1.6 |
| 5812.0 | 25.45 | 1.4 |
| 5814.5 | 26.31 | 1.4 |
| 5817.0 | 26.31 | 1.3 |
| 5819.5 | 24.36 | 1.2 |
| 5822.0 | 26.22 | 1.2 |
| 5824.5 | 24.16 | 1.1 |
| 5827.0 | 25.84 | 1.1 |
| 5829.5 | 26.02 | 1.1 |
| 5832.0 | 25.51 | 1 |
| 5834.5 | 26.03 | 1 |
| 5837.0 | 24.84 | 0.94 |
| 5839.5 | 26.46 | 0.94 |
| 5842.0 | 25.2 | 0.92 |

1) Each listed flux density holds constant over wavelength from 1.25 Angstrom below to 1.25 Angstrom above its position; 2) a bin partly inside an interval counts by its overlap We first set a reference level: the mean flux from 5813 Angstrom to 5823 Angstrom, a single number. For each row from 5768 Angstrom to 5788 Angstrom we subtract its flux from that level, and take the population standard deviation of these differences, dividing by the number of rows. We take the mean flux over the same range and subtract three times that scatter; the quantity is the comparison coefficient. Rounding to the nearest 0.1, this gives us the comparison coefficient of 22.4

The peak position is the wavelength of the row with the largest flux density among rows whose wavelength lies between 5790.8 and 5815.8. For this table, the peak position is 5802.0 Angstrom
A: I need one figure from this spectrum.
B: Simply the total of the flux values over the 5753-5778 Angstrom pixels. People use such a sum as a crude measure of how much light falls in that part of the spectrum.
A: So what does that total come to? 247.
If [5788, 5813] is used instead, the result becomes 258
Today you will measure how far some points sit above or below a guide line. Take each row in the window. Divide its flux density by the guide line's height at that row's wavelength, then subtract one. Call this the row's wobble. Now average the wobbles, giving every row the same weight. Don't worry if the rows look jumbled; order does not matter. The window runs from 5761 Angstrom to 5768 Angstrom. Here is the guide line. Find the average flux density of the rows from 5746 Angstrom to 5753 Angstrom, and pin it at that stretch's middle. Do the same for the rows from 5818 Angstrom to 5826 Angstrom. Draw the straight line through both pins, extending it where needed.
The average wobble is -0.022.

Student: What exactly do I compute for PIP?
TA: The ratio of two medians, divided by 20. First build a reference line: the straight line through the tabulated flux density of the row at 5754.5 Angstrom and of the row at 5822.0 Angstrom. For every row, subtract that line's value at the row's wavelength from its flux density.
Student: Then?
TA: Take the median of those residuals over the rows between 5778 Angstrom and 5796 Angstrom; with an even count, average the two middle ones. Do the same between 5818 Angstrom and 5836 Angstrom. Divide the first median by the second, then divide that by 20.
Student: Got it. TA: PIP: -0.029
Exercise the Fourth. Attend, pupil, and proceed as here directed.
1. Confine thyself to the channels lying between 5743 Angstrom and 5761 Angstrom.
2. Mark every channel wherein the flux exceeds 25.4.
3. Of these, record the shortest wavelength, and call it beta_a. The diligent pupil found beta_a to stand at 5747.0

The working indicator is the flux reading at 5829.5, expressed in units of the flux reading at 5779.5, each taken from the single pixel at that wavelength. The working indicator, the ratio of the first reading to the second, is 1.00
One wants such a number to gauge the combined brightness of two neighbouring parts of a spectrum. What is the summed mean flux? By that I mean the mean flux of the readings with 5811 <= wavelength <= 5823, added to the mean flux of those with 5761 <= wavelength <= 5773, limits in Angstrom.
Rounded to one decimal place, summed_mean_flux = 50.5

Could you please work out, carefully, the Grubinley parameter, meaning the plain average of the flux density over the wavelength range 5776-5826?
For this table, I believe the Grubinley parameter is 25.6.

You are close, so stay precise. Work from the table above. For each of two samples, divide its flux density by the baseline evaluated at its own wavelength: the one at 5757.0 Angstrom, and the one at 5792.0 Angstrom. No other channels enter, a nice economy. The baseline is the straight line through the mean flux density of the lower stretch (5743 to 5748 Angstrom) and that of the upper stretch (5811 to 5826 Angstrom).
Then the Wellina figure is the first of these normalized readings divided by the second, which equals 0.90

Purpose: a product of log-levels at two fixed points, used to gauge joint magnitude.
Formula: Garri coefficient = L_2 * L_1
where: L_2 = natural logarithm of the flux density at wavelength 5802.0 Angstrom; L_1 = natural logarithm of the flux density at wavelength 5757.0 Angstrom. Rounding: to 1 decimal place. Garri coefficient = 10.8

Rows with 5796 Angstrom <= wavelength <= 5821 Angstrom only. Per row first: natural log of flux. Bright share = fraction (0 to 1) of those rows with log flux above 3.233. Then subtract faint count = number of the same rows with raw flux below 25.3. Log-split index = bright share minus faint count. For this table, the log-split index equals -2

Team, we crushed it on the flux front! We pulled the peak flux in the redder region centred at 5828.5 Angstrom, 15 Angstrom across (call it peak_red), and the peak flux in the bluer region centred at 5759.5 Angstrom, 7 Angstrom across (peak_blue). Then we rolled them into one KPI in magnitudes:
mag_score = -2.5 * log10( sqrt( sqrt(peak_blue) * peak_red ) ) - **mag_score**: -2.65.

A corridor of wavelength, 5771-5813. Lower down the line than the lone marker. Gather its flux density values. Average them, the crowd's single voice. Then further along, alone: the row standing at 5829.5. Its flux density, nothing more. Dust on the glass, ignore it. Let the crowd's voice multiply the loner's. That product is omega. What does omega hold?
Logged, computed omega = 664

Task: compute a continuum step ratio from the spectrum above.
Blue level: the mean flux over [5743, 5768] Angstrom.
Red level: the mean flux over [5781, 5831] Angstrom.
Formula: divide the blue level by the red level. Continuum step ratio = 0.980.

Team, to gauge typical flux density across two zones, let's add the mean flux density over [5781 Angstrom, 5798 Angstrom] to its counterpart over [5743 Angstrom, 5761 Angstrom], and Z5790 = 50.6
